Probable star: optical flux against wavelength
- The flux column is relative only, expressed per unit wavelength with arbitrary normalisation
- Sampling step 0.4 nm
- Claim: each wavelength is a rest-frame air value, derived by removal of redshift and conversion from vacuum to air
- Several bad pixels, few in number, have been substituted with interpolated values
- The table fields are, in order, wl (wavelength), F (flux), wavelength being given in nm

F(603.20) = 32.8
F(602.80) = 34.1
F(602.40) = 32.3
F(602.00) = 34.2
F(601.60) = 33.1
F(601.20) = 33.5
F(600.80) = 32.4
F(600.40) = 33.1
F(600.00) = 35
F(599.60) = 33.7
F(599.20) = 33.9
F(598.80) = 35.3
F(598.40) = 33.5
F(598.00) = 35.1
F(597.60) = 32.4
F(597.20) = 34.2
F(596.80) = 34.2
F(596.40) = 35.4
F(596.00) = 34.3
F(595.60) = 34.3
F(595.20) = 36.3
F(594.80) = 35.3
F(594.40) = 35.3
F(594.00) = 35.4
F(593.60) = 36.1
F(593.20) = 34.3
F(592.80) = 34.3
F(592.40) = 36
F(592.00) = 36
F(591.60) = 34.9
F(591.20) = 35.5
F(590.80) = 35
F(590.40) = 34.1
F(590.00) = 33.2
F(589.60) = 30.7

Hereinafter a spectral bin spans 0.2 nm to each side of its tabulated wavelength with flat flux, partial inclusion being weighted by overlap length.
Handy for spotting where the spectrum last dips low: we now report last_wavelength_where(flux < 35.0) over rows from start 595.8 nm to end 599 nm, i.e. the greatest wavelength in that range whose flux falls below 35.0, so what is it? 598.40 nm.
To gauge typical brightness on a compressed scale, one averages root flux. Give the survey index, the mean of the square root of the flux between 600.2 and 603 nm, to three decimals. 5.765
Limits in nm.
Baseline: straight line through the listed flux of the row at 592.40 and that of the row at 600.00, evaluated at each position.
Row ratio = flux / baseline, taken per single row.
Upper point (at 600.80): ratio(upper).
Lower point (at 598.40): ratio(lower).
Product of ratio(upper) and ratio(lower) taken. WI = 0.88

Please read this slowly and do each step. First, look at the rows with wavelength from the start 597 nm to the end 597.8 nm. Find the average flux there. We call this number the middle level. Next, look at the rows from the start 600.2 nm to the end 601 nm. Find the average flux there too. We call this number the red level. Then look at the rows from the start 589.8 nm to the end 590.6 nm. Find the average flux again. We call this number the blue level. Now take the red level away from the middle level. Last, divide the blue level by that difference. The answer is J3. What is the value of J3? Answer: 61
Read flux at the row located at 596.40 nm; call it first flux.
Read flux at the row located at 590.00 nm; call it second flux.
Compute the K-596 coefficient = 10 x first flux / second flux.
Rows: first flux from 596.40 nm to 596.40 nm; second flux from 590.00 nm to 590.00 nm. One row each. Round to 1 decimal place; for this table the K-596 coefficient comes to 10.7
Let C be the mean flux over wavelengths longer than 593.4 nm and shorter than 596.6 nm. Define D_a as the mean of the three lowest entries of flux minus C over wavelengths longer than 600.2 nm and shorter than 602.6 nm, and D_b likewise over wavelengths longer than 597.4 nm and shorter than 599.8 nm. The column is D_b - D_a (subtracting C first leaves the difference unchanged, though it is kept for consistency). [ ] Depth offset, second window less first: 0.6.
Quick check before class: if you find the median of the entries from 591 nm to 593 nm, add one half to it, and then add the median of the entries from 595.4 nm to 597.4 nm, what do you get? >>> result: 70.3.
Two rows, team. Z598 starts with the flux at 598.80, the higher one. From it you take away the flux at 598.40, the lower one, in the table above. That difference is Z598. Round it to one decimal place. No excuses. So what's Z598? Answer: 1.8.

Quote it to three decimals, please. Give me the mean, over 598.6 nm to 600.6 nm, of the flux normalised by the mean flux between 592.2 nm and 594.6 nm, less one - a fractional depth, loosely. -0.029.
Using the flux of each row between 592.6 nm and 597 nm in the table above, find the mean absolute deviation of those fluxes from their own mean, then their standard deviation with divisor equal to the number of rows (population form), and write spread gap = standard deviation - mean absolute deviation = 0.07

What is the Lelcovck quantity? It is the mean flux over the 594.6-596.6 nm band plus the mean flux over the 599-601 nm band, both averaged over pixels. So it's 68.7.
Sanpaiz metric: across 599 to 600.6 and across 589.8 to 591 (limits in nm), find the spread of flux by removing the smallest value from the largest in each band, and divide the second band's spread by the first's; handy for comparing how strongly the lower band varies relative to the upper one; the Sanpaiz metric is 0.95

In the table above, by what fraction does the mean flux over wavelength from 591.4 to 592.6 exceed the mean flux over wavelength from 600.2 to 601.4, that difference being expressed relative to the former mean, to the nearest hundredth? 0.07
